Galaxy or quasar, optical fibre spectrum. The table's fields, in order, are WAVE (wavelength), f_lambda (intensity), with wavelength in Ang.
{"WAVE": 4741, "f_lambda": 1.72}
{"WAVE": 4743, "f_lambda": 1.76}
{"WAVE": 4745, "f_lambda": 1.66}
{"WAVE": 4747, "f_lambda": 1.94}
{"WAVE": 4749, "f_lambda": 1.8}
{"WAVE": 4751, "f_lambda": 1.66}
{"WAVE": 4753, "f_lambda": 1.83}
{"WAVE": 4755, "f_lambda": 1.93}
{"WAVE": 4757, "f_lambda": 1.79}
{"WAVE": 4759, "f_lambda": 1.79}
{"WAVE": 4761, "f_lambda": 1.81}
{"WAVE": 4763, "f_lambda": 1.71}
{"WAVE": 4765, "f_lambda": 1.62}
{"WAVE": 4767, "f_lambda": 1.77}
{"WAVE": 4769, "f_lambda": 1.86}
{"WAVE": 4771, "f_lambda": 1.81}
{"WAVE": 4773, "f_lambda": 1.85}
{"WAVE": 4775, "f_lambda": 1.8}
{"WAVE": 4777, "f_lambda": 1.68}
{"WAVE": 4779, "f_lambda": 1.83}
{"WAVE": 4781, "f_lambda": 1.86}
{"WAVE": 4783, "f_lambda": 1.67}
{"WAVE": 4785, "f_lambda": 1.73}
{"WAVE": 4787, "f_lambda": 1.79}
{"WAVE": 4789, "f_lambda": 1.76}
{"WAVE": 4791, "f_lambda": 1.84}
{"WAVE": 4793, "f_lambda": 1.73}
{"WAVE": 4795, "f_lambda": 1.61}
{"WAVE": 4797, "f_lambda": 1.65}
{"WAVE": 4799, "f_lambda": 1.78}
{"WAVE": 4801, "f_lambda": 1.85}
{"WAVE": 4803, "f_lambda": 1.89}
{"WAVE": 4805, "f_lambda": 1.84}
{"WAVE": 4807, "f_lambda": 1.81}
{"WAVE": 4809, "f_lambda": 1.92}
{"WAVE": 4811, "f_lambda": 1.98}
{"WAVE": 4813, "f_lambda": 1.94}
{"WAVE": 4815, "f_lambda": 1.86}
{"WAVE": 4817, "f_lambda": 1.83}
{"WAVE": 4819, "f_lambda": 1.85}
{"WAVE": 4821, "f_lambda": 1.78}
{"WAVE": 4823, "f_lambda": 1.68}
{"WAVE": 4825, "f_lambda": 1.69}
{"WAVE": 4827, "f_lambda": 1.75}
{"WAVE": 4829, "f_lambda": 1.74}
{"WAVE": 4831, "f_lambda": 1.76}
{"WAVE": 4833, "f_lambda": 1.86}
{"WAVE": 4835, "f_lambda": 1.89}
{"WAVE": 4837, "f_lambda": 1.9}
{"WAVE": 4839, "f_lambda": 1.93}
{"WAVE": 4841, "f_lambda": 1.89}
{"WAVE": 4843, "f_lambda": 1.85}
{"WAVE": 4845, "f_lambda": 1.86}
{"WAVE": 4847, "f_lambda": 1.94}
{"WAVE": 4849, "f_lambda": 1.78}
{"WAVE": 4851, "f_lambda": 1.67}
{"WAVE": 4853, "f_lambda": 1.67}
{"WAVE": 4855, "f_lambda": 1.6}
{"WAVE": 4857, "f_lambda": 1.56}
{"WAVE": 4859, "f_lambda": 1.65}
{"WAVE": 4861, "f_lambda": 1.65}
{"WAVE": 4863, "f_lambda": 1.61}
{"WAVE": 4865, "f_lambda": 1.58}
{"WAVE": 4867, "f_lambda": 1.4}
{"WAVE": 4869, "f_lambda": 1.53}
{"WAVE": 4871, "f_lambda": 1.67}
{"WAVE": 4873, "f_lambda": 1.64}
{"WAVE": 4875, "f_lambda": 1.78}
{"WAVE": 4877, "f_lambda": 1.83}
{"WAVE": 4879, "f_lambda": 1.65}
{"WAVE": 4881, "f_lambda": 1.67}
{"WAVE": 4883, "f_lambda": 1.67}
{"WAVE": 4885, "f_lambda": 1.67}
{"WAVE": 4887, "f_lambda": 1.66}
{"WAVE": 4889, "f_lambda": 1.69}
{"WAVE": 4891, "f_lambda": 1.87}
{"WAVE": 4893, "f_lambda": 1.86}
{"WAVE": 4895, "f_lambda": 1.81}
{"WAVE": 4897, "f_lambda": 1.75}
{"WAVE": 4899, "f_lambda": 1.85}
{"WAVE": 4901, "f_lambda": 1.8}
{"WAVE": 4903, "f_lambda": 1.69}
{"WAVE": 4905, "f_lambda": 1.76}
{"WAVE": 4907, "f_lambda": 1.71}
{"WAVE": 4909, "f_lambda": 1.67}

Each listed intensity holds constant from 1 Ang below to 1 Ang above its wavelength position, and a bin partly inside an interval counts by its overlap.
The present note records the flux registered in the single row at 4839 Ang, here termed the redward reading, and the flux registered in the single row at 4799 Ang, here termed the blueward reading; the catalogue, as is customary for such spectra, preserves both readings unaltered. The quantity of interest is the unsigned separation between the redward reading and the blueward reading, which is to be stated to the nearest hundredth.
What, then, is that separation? 0.15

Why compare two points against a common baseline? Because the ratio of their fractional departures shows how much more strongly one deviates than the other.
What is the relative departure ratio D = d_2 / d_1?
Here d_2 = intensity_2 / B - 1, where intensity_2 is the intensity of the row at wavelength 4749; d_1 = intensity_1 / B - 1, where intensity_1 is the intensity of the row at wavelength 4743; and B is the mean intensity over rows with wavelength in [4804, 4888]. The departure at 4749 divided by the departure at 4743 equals 4.9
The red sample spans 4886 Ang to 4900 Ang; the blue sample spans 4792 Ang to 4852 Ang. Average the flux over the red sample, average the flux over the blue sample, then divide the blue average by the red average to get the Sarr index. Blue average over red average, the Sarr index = 1.02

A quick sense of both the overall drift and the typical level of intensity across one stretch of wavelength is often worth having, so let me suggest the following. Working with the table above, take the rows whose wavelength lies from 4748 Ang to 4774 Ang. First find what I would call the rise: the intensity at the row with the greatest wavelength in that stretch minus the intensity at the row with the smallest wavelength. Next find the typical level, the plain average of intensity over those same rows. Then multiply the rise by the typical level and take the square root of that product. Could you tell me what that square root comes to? 0.30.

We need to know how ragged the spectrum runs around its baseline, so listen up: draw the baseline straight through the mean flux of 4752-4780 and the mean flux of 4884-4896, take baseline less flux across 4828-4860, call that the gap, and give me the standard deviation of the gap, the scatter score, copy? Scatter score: 0.12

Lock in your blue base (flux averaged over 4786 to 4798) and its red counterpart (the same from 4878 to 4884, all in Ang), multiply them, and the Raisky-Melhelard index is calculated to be 2.88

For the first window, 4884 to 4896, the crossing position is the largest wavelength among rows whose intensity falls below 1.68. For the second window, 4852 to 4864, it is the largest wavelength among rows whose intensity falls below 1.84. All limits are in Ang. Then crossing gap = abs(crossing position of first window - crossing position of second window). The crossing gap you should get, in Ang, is 24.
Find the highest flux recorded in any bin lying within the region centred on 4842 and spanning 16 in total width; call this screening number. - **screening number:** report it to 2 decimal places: 1.94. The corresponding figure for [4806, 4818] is 1.98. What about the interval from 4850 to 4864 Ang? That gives 1.67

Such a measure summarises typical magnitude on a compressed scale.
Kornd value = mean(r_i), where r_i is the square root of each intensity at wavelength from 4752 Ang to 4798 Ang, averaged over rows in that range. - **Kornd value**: 1.330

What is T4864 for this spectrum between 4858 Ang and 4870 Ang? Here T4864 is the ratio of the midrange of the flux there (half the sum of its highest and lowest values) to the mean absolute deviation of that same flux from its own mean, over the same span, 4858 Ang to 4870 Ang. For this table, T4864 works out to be 22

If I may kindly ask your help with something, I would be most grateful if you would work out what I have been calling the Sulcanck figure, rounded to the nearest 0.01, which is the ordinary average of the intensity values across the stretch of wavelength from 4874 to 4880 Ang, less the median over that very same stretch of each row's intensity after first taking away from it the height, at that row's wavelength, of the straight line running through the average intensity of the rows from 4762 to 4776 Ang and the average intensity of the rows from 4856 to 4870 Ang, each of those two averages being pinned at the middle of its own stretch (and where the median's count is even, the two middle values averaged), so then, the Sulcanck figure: 1.52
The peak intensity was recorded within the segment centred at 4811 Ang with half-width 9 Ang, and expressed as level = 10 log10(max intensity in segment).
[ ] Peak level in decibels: 2.97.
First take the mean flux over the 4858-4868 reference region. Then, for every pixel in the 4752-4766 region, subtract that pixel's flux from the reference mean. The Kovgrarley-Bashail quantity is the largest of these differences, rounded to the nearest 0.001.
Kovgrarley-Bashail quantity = -0.042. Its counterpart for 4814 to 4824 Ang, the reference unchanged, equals -0.102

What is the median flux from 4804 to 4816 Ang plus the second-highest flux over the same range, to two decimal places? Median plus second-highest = 3.83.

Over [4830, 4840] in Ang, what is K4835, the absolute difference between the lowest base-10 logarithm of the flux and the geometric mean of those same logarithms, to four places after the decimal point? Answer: 0.0253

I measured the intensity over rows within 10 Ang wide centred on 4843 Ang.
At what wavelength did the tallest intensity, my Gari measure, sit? 4847 Ang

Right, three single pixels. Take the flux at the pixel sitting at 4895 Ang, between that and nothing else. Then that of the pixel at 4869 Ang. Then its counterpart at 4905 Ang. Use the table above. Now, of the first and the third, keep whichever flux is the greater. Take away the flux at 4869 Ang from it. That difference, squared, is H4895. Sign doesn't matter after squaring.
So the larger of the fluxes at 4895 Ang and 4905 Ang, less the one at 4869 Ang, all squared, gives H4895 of 0.078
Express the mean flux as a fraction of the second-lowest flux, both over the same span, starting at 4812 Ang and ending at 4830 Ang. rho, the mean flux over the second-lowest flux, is 1.06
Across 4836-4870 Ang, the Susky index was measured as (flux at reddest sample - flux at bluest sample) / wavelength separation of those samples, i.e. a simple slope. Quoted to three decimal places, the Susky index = -0.012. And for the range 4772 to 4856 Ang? -0.003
